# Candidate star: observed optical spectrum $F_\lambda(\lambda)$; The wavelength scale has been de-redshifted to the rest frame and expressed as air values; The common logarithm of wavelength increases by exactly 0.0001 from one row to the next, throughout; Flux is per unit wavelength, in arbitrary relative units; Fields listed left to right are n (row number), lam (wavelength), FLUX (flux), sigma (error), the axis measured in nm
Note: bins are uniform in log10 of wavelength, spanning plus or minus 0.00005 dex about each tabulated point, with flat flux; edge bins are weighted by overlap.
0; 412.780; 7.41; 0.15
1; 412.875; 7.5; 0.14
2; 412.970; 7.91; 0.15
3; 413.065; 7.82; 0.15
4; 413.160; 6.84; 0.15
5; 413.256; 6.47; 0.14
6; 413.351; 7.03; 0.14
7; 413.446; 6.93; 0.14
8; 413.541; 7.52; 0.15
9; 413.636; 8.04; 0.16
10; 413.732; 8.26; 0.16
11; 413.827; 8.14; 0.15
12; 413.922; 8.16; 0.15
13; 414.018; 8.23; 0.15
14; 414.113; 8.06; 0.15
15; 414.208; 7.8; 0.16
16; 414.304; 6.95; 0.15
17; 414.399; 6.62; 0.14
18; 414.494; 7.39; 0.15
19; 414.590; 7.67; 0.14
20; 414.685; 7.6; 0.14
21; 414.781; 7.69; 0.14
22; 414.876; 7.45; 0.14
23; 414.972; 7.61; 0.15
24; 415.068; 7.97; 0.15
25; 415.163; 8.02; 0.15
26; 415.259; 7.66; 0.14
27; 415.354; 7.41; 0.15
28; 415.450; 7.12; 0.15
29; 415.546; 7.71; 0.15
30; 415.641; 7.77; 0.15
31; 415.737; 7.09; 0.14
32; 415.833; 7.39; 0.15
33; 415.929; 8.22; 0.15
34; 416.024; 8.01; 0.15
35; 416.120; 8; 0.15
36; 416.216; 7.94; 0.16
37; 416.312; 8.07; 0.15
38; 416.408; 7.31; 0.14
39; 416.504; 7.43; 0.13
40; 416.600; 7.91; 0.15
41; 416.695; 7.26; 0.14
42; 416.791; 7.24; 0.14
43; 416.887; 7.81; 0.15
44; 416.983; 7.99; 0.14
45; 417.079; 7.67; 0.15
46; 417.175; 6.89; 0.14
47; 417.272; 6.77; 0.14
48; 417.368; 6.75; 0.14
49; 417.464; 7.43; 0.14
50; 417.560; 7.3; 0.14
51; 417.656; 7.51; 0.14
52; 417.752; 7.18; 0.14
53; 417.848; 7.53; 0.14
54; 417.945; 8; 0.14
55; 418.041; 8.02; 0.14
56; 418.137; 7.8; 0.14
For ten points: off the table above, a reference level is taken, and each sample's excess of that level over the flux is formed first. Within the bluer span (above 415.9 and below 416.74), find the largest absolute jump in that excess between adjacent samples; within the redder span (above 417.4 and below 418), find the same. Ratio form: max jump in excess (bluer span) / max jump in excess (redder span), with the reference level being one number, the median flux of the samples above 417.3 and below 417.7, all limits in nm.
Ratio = 1.62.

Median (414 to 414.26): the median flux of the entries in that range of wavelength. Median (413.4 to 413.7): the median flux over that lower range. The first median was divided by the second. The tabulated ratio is 1.07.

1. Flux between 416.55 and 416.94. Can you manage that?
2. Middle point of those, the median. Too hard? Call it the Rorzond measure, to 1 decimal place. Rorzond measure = 7.5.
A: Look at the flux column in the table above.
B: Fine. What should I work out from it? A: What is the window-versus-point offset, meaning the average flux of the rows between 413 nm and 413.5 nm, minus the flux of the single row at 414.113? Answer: -1.0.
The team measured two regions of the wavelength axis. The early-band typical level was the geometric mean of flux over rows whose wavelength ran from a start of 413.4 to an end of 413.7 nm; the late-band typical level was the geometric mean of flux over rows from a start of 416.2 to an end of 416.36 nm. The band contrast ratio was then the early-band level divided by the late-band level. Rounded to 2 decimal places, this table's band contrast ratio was 0.93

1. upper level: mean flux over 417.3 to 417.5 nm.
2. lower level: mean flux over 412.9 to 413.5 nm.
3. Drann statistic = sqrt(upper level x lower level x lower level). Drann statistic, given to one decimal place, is 19.1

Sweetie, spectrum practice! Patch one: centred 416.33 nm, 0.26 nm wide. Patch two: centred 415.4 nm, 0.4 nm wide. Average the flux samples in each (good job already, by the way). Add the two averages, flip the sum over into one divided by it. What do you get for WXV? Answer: 0.0656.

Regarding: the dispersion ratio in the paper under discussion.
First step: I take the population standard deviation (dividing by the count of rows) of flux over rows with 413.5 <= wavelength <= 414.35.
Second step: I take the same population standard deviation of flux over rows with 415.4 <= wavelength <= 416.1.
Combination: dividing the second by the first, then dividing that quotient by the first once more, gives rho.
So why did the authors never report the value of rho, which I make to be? 2.5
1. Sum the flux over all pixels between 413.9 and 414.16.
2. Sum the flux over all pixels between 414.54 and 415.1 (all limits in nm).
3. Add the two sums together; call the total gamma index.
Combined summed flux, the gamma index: 70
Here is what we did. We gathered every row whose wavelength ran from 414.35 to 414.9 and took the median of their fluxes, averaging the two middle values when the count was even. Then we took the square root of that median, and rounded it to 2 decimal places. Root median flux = 2.74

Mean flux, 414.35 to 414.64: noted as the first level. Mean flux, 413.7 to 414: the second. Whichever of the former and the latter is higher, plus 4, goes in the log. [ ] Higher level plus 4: 12.2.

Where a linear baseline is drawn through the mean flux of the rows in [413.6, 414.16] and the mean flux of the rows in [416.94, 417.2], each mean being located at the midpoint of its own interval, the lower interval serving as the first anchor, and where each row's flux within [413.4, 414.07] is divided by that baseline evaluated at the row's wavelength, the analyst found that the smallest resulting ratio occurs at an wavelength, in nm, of 413.446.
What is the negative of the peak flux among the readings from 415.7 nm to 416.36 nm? -8.22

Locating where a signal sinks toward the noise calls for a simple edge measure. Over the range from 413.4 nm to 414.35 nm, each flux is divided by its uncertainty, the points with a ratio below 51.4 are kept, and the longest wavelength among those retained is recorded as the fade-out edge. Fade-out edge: 414.304 nm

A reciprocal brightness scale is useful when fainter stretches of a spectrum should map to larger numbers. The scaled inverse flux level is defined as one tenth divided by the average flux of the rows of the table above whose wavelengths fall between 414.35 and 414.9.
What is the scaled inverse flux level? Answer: 0.0135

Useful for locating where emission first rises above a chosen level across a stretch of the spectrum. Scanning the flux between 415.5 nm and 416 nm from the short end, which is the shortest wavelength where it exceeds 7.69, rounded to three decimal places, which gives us 415.546 nm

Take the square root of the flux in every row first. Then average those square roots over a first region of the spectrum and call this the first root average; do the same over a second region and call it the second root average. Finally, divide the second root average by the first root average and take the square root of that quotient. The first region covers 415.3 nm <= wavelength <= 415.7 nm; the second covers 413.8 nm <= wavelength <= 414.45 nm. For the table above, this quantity 1.01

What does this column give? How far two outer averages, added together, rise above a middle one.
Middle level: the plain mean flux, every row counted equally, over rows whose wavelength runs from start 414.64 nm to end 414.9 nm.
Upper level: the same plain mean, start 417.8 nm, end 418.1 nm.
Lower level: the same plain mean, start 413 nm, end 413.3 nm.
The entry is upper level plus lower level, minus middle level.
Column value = 7.3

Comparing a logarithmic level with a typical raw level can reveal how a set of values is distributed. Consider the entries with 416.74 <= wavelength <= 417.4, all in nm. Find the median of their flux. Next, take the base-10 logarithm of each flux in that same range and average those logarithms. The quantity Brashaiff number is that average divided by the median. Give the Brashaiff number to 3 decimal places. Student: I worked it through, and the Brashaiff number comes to 0.119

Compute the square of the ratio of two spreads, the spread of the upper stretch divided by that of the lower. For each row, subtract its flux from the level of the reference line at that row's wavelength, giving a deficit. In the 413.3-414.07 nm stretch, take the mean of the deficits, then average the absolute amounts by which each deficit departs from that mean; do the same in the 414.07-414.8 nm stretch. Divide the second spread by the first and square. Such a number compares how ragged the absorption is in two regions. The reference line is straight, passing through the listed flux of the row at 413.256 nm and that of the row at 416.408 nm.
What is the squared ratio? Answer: 0.7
